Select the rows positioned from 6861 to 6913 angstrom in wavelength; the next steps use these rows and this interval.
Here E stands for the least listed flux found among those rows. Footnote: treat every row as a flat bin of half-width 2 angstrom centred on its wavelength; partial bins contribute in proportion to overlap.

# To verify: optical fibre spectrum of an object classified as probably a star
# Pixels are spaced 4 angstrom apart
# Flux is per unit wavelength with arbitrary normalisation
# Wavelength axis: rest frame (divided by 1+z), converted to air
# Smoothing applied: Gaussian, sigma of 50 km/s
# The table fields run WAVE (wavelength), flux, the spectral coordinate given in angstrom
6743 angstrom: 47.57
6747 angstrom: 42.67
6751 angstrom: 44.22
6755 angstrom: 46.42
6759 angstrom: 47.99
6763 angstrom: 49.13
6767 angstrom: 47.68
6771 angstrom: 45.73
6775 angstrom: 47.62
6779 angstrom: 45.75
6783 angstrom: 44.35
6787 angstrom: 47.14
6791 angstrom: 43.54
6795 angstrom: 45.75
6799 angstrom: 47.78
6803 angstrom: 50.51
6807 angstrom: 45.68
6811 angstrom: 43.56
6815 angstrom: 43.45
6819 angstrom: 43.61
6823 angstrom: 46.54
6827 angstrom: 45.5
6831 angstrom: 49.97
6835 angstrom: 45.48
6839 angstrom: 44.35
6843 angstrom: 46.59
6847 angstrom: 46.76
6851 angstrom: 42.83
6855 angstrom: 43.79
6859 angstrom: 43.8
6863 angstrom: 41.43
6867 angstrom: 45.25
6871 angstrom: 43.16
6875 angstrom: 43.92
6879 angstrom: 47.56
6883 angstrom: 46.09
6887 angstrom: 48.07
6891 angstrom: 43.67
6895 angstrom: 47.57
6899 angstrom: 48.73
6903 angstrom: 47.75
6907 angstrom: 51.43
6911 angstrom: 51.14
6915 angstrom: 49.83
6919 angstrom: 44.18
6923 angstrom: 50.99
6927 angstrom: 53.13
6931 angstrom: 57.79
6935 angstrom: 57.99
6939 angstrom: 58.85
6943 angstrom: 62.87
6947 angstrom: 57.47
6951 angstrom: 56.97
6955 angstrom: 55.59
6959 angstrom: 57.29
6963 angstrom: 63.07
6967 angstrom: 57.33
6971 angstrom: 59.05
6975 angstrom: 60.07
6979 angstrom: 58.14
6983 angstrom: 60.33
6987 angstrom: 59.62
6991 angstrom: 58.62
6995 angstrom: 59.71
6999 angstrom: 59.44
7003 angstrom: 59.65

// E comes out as 41.43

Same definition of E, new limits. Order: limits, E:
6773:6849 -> 43.45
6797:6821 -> 43.45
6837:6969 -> 41.43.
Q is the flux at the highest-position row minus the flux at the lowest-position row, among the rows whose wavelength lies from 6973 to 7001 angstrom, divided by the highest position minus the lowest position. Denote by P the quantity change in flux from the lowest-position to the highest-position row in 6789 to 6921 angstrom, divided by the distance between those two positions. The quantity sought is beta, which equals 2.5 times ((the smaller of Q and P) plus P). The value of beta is -0.1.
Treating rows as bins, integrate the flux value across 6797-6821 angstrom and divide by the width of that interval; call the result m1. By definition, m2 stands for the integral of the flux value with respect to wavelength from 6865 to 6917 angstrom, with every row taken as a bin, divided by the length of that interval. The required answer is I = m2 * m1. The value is 2162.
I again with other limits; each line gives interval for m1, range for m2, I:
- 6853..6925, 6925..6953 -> 2695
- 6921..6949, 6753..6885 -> 2607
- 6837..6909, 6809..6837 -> 2077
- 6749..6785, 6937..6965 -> 2740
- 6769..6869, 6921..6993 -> 2640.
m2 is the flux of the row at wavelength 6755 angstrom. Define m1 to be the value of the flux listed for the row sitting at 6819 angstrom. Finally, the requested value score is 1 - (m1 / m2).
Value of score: 0.06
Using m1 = 43.61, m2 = 46.42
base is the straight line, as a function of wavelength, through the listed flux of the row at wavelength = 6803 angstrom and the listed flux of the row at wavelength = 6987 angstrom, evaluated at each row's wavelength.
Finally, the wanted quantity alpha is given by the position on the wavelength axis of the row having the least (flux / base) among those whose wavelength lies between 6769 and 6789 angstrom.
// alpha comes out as 6783 angstrom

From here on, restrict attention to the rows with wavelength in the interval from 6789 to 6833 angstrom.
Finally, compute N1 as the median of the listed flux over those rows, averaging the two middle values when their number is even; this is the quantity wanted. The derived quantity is 46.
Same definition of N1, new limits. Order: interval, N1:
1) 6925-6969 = 57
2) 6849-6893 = 44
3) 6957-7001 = 59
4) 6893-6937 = 51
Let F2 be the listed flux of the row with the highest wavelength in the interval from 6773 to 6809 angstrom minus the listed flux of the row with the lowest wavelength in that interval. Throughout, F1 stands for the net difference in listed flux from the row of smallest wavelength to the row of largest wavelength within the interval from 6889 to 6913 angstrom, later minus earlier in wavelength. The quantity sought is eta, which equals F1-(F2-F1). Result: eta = 16.9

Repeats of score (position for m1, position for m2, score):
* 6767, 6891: -0.09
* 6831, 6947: 0.13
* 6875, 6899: 0.10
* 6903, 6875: -0.09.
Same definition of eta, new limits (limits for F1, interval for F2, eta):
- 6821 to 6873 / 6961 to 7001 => -3.1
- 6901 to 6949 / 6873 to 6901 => 14.6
